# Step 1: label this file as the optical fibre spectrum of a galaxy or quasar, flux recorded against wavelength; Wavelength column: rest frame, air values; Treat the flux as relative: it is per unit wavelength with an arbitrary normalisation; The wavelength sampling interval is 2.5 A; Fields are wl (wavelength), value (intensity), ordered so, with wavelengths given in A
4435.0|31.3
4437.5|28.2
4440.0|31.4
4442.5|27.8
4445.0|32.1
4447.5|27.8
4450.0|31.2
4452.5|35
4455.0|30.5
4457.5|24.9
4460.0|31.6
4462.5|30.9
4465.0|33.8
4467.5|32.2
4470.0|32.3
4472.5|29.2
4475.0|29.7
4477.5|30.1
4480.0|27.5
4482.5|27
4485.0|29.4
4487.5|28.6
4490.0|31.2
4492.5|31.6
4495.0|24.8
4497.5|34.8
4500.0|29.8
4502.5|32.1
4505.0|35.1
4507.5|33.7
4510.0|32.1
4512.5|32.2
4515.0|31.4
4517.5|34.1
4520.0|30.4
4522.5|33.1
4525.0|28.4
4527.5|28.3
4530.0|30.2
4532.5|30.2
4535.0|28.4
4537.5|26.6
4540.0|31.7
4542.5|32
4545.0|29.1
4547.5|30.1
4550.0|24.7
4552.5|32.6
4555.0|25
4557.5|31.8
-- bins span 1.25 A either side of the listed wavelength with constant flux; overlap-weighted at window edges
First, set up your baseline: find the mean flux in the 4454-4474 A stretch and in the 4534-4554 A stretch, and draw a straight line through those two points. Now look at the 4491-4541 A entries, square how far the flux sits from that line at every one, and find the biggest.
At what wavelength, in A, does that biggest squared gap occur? 4495.0 A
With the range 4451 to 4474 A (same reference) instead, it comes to 4457.5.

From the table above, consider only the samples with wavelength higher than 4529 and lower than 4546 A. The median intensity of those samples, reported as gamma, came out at 30.2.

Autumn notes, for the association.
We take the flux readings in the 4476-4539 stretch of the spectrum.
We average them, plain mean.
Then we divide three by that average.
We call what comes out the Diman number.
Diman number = 0.099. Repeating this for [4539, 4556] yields 0.102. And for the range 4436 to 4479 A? 0.098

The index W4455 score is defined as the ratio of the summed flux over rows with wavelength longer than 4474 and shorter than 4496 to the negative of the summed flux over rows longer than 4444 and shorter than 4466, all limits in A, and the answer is -0.94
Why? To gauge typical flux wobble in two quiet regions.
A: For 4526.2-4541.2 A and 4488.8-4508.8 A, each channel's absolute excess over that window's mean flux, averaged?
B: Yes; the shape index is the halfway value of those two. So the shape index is 1.88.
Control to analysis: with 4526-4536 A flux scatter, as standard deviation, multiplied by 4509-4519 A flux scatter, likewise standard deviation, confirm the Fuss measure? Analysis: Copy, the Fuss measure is 1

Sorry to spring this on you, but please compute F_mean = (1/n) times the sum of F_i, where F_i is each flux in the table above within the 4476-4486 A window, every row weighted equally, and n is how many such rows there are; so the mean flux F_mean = 28.5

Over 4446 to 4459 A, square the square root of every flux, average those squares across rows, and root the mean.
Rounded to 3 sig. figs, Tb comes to 5.47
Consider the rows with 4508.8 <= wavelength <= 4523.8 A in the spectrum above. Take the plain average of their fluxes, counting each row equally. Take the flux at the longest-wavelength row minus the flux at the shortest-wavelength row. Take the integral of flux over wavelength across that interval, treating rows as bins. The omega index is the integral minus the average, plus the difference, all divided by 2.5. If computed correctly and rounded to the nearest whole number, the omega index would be 181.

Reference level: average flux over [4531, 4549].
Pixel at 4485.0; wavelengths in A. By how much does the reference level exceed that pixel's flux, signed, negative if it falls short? 0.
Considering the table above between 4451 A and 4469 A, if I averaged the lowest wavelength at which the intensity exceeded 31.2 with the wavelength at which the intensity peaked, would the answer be 4452.5 A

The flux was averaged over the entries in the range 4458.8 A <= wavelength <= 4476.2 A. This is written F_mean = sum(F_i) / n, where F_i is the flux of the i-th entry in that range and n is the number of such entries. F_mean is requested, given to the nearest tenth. 31.4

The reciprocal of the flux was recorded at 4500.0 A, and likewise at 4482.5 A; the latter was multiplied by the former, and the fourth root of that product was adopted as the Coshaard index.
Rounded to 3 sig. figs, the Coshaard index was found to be 0.188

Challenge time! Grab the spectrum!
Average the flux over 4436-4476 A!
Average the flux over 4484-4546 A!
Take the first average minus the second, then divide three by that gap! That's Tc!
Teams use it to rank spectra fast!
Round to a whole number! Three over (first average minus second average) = -13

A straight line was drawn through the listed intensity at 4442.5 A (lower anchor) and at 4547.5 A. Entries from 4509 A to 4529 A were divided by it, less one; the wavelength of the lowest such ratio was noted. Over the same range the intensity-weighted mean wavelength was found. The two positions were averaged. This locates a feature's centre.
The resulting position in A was 4523.0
